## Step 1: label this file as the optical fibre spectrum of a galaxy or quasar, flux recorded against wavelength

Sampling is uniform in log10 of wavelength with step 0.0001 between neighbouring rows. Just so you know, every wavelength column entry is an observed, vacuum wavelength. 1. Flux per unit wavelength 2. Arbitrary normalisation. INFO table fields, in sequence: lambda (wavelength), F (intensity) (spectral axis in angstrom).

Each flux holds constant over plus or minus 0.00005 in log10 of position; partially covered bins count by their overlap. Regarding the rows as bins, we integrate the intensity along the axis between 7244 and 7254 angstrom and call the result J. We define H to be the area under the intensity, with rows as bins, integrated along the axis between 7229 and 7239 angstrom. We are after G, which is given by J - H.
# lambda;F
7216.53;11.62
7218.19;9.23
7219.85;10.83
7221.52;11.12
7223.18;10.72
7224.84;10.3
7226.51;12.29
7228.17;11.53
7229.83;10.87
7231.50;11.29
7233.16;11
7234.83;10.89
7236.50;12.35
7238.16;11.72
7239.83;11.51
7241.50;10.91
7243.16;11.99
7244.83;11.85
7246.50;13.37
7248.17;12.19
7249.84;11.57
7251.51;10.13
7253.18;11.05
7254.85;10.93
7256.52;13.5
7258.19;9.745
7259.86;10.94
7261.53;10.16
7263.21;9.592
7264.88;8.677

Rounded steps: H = 114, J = 117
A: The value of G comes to 3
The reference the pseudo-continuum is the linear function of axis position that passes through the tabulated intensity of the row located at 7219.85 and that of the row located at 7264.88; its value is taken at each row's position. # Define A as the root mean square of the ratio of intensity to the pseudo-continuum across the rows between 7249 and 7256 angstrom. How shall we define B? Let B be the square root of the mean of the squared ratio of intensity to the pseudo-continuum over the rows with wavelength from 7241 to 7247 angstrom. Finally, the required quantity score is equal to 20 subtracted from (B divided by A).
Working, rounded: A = 1.18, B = 1.25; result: -18.9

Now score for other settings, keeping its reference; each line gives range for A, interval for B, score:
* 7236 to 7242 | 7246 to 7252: -18.9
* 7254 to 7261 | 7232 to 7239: -19.1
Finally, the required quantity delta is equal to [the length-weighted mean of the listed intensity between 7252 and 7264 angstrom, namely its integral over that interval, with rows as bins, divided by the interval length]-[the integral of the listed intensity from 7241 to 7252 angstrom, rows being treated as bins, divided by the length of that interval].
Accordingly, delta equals -1.0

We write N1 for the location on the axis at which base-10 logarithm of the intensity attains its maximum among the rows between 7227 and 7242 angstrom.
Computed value 7236.50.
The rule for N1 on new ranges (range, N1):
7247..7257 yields 7256.52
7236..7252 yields 7246.50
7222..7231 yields 7226.51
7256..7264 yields 7256.52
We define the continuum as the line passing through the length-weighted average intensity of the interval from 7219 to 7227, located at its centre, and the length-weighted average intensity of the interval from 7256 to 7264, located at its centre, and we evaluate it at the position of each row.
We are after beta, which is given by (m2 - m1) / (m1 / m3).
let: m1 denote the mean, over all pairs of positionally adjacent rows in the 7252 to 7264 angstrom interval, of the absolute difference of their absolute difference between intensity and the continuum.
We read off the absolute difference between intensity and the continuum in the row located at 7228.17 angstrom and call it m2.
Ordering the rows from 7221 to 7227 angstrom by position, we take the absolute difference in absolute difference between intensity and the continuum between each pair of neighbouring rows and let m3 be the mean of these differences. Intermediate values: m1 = 1.0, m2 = 0.6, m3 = 0.40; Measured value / -0.17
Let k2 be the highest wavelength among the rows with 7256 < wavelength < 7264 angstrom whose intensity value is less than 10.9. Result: 7263.21 angstrom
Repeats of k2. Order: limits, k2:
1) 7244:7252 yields 7251.51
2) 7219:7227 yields 7224.84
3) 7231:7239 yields 7234.83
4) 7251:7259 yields 7258.19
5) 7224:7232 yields 7229.83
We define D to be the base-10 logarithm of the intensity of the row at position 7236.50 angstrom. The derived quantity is 1.09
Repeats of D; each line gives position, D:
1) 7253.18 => 1.04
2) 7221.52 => 1.05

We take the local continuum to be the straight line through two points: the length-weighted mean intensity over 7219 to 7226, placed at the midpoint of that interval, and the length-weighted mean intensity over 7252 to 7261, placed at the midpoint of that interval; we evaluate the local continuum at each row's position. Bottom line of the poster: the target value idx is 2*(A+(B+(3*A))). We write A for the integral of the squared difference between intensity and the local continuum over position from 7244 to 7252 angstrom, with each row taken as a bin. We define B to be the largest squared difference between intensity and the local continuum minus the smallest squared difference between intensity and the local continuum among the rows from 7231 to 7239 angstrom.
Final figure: 114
